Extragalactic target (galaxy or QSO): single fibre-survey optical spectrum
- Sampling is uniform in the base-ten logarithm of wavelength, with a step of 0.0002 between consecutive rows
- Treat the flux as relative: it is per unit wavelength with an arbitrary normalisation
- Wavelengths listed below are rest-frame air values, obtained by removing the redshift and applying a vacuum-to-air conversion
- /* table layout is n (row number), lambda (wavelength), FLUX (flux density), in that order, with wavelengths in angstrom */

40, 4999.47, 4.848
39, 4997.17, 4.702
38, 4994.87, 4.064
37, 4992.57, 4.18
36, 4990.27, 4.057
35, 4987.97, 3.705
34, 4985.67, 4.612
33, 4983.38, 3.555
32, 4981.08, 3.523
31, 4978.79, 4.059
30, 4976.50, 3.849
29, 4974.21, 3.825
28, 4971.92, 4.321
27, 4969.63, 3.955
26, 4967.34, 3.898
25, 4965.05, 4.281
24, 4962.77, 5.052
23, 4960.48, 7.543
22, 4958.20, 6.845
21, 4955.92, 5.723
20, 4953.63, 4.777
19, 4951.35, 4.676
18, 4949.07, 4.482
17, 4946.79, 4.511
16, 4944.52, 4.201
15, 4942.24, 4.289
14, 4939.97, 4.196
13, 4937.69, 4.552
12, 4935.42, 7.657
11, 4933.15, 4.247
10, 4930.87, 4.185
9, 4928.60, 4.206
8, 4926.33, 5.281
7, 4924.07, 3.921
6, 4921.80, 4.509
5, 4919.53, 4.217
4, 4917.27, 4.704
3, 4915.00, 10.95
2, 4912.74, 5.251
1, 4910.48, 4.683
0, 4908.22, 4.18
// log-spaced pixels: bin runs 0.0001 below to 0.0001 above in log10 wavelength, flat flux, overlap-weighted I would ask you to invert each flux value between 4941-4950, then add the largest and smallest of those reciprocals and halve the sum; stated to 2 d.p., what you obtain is 0.23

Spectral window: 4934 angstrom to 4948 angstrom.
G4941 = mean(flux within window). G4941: 4.9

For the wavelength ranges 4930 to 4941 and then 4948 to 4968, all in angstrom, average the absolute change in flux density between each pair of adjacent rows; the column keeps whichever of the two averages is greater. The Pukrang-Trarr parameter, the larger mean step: 1.7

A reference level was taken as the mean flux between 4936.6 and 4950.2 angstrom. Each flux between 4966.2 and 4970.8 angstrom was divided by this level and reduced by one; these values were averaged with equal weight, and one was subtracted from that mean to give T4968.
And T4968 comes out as -1.1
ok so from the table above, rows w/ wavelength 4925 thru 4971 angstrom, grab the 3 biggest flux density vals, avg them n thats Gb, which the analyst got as 7.3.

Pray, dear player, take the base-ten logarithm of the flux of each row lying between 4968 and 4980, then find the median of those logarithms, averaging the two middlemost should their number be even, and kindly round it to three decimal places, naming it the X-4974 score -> 0.597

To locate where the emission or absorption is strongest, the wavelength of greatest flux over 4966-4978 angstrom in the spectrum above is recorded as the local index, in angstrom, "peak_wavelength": 4971.92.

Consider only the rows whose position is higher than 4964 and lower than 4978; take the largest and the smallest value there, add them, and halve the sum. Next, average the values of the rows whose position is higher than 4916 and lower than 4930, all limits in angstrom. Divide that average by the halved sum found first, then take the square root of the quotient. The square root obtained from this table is 1.05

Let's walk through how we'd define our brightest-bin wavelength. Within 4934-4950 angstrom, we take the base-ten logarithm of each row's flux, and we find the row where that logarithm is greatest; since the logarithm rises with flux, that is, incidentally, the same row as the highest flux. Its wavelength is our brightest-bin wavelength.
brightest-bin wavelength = 4935.42 angstrom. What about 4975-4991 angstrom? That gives 4985.67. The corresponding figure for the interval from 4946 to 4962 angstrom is 4960.48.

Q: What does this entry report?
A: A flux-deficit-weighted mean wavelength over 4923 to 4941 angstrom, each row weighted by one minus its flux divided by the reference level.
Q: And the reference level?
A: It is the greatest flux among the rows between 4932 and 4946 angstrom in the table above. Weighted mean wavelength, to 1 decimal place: 4931.6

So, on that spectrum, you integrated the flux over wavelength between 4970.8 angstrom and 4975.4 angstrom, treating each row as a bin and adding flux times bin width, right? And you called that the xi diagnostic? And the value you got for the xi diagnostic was 18.7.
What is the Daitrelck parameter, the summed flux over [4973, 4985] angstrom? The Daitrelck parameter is 19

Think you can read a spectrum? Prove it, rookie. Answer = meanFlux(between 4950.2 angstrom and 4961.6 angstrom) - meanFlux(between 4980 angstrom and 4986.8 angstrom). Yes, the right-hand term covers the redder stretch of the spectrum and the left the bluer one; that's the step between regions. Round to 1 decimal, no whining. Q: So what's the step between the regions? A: 2.0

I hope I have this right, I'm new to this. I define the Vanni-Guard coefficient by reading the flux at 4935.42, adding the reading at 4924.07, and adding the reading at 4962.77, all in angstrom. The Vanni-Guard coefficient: 16.6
